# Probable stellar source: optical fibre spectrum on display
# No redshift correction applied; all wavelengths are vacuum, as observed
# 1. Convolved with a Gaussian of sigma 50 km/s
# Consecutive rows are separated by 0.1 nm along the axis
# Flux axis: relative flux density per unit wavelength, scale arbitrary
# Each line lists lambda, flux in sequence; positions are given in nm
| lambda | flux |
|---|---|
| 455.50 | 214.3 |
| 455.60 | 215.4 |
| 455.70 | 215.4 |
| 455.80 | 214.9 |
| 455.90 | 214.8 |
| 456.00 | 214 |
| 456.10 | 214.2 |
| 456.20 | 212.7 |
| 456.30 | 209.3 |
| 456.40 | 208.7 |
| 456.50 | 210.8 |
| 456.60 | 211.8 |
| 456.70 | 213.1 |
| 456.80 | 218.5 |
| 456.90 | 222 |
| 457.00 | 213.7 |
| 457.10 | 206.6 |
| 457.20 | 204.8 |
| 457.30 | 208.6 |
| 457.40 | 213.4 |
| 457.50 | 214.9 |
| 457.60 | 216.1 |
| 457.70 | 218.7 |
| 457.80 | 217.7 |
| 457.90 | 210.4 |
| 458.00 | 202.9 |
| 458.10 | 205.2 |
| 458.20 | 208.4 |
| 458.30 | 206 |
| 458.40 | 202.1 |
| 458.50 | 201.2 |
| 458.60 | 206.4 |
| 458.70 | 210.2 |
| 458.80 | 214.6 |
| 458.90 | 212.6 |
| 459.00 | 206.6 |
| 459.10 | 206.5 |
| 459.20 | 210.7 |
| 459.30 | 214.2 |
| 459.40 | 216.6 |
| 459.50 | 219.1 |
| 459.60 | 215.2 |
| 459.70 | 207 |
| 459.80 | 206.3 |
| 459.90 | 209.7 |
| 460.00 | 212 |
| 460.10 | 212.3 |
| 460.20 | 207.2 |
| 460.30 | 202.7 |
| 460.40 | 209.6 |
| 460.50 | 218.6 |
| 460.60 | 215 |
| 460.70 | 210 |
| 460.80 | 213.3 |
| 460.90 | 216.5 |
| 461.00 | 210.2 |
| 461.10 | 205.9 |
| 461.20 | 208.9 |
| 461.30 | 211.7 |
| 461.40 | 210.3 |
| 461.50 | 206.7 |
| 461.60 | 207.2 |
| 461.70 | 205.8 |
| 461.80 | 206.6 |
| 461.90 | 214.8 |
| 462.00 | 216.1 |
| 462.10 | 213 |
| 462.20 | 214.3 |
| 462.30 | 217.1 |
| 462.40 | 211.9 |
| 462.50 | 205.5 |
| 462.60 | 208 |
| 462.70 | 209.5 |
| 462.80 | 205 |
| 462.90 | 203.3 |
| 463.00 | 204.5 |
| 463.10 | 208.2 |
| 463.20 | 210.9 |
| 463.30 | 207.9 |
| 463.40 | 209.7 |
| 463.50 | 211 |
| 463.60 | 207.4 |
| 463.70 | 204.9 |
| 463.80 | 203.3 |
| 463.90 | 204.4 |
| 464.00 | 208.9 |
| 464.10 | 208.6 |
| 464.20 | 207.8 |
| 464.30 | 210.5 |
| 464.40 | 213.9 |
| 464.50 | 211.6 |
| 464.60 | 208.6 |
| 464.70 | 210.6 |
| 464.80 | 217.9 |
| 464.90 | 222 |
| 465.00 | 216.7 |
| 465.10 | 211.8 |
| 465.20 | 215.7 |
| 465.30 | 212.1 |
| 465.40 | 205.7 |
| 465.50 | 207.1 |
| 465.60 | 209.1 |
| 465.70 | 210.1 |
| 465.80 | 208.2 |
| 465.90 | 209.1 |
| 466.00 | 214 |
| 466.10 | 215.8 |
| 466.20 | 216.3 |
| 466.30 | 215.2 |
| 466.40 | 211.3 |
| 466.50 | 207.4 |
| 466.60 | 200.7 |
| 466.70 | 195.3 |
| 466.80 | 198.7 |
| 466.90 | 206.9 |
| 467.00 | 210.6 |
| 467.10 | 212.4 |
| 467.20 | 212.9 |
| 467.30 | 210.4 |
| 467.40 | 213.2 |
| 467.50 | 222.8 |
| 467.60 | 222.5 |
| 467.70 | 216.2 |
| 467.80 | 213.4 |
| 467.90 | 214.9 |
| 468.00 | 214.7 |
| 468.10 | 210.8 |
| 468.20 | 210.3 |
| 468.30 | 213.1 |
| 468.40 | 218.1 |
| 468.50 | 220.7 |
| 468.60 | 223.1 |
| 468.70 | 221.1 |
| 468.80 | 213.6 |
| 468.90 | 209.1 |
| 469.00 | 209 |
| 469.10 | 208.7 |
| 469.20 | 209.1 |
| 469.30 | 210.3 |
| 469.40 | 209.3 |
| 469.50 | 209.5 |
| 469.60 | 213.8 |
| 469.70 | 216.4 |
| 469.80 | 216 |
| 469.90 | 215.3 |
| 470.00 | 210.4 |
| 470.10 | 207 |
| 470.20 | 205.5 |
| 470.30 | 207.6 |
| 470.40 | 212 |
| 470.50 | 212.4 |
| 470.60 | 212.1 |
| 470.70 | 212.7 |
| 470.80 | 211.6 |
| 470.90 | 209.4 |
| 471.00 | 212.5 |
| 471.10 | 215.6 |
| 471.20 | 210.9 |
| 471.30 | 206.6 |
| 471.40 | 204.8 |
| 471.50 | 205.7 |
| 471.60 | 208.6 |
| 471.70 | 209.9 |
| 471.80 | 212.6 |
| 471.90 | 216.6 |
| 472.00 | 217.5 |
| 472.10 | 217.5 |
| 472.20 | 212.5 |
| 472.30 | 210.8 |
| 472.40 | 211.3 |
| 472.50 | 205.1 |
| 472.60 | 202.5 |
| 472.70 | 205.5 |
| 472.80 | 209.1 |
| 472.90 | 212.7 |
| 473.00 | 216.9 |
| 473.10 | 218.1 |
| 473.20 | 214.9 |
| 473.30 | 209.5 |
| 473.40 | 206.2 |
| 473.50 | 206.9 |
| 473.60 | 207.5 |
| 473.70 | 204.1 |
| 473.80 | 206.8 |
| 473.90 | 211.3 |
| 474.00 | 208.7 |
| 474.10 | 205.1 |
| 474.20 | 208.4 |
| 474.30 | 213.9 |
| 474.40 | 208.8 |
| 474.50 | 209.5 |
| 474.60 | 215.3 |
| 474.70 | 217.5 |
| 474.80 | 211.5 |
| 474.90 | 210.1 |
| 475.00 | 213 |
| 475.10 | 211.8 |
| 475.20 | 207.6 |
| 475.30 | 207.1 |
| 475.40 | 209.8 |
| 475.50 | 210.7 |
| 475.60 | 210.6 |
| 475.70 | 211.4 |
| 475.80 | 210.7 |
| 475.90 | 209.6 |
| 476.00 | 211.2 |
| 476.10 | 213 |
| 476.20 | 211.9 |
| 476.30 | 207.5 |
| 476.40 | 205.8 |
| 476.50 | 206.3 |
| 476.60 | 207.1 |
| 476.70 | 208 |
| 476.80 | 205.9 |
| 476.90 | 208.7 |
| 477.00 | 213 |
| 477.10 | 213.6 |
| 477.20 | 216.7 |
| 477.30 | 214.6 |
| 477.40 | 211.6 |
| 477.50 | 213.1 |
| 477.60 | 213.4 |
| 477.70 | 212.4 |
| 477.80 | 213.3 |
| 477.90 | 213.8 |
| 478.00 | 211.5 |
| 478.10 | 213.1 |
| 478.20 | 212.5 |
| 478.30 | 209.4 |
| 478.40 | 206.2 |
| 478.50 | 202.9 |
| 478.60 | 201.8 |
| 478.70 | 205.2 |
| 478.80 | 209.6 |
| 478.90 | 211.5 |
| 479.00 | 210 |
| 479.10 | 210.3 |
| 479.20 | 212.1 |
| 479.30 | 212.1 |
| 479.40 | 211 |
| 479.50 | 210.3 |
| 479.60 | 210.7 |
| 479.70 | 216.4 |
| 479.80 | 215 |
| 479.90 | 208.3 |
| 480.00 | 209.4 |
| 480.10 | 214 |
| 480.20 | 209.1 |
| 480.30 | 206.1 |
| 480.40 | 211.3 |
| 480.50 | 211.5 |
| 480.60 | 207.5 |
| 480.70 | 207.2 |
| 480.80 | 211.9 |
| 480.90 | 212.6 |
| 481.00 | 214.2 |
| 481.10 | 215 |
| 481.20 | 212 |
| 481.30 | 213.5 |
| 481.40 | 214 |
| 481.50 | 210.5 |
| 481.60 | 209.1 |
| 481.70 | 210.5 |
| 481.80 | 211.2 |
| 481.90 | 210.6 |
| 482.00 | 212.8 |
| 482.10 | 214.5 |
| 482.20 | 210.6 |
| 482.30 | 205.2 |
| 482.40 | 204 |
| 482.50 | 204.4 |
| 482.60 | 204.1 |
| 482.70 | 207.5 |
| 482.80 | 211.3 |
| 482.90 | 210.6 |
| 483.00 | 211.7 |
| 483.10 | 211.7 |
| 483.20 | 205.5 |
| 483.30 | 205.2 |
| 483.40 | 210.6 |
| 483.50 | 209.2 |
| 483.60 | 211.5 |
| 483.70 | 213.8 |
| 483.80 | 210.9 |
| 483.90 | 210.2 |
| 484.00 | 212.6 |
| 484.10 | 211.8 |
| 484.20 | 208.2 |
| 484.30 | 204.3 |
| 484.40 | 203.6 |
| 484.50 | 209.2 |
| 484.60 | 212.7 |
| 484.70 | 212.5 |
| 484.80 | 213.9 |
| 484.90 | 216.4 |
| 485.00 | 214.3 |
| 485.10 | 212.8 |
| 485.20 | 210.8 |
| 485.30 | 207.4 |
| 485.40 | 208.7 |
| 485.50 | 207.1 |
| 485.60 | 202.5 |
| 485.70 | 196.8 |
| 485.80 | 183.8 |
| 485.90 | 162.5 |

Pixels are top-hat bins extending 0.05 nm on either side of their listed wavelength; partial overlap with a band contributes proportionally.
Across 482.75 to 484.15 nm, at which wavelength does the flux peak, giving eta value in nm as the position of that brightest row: 483.70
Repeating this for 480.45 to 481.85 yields 481.10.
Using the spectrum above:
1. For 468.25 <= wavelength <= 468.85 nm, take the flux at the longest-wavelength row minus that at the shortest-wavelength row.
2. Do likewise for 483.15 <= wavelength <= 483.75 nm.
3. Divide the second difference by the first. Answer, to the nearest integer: 17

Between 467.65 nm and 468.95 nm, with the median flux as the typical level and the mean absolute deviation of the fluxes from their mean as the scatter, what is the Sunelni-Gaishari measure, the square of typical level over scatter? 3805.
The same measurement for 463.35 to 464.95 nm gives 3841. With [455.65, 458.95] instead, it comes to 2606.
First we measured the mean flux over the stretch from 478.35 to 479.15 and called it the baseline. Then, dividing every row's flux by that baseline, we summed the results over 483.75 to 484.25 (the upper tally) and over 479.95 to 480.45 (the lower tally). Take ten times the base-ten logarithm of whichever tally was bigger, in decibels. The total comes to 7.06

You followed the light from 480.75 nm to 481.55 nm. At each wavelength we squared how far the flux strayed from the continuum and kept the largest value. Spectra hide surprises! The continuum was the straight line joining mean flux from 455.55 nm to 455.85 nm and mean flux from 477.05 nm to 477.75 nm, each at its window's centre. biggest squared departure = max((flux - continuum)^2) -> 8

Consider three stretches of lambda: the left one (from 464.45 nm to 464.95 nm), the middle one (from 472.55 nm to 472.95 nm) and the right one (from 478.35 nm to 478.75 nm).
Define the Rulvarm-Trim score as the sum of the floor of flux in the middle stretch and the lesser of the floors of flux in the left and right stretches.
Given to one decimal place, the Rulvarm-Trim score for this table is 404.3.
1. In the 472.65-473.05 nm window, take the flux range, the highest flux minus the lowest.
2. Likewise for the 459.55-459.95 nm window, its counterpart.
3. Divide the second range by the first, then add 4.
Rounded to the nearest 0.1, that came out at 4.8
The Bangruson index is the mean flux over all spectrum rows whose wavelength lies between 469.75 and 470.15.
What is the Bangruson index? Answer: 212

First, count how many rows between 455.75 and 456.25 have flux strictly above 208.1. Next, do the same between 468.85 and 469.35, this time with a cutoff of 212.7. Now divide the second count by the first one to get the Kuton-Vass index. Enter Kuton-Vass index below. 0.0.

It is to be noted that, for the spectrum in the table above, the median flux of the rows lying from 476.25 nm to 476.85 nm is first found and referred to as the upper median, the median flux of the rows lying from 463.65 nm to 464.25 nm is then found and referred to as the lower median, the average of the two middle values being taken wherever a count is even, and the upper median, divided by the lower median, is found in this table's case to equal 1.00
